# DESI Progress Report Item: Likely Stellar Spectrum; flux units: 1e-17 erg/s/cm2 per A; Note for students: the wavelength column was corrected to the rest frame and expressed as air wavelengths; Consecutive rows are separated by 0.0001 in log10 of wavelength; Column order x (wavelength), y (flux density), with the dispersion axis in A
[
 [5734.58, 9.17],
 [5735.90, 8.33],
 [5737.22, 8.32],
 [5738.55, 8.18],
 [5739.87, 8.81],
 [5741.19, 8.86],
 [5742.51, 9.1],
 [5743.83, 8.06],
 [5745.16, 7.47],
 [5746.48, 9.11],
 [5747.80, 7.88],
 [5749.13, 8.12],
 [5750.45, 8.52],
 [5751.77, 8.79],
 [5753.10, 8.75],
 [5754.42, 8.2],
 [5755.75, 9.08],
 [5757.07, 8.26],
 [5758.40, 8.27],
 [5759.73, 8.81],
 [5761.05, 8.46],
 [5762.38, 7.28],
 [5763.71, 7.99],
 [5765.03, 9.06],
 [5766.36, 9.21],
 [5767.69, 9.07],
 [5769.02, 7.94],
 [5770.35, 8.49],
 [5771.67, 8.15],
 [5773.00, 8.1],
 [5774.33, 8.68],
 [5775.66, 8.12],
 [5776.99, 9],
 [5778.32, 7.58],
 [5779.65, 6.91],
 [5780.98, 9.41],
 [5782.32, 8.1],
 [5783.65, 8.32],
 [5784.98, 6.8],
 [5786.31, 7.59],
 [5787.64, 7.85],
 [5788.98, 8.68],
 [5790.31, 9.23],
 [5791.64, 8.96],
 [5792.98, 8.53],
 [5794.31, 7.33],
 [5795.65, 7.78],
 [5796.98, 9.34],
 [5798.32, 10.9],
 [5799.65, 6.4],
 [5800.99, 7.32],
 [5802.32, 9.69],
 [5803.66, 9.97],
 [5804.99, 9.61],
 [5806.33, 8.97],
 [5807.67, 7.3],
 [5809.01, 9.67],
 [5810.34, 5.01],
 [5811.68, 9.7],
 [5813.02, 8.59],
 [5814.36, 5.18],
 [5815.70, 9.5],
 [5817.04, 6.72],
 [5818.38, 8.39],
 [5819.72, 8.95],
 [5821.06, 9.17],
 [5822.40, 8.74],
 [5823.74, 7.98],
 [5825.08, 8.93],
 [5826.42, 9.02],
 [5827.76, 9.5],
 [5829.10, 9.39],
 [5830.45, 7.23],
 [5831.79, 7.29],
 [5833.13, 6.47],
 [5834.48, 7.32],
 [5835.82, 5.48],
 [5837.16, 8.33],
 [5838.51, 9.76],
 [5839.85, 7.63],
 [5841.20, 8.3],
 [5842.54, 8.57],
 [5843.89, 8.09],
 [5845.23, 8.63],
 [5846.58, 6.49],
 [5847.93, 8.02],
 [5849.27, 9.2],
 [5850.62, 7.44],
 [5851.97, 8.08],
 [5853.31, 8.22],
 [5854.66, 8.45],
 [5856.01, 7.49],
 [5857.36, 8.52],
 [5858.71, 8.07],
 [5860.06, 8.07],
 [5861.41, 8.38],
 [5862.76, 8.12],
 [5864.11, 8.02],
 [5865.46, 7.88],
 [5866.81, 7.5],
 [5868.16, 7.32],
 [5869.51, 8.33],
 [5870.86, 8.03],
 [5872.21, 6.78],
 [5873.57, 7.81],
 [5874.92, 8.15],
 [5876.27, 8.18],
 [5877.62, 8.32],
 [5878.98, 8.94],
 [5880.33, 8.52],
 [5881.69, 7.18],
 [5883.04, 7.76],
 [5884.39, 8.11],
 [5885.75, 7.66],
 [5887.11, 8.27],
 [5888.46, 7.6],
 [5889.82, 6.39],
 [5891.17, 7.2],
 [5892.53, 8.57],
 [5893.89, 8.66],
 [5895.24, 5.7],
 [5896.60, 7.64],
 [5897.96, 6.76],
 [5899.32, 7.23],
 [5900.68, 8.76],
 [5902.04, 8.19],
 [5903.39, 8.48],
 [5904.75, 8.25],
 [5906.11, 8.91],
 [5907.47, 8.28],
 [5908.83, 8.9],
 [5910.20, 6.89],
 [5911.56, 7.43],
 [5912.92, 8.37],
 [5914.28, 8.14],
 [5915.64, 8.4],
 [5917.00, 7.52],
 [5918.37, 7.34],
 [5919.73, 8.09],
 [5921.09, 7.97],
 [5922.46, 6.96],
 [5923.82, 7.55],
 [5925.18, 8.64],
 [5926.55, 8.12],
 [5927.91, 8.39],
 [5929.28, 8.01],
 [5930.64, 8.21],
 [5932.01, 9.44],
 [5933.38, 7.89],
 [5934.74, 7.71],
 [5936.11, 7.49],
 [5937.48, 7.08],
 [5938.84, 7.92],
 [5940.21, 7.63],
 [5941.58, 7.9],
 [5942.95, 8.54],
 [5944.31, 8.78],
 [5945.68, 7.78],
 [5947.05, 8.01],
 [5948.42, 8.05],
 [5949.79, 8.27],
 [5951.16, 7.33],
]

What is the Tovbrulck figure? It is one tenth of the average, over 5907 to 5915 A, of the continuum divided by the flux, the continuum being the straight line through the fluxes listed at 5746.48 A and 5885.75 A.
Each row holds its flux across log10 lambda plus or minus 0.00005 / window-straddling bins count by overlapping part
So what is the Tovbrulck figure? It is 0.0931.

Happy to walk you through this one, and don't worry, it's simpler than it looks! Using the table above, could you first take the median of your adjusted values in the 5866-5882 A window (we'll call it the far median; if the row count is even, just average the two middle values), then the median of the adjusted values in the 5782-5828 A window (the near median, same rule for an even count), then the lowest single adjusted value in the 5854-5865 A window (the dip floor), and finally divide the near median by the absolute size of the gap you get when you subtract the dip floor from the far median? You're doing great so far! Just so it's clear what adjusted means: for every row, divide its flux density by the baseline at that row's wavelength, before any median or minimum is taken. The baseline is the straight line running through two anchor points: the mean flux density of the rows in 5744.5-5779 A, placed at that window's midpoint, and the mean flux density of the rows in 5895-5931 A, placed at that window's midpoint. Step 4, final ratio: 12.9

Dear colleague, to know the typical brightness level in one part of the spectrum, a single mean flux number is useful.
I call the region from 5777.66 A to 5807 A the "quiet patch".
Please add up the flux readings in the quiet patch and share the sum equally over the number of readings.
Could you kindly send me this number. 8.42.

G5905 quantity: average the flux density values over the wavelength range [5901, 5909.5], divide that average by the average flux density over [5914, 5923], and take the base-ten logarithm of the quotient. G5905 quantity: 0.04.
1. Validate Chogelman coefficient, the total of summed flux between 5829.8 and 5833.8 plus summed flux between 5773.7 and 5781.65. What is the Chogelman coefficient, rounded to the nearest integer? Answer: 71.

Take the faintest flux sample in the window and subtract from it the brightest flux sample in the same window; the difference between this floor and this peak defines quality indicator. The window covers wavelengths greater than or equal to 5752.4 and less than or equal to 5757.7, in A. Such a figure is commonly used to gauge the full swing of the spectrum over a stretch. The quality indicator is -0.88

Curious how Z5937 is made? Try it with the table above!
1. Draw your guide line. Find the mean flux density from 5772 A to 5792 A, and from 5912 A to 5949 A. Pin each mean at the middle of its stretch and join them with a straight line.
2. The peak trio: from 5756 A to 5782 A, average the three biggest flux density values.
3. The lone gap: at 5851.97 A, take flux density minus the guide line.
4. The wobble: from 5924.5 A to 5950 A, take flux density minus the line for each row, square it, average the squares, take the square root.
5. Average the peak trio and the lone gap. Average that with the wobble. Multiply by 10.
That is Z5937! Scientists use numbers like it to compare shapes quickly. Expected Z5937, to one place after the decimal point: 25.6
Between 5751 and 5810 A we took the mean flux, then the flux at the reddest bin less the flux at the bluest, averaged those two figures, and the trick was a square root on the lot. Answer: 2.16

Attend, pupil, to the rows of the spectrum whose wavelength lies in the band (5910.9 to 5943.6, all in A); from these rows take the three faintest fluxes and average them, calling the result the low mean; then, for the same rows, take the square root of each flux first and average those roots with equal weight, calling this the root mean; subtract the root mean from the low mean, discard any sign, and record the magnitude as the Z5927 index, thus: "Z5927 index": 4.3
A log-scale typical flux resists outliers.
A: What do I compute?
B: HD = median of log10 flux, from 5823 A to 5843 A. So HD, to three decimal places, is 0.919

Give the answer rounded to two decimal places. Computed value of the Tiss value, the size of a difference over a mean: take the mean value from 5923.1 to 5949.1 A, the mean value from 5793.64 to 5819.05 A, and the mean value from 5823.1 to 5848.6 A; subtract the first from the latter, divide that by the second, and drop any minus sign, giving 0.00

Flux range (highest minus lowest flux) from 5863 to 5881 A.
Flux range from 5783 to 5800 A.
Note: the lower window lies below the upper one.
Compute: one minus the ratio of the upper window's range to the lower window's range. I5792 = 0.5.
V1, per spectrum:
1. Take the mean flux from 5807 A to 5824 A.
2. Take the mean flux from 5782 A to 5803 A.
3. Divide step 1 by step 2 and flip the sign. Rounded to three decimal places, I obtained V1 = -0.972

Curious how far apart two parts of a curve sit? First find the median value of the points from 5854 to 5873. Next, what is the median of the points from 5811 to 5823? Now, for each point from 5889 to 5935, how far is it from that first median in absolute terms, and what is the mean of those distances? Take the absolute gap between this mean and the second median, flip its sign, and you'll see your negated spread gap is -8.14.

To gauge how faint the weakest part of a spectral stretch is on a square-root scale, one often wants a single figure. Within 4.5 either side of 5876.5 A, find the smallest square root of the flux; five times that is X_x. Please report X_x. 13.0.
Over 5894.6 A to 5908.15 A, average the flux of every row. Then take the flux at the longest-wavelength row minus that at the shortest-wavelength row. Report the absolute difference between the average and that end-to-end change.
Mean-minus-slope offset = 5.2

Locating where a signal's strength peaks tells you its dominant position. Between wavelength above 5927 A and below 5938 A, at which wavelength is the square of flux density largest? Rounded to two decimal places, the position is 5932.01 A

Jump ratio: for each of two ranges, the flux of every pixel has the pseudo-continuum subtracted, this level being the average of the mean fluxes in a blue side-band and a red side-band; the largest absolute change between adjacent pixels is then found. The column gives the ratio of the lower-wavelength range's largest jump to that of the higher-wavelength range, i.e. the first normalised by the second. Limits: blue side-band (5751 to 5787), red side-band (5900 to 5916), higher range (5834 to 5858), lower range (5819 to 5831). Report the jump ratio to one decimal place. 0.8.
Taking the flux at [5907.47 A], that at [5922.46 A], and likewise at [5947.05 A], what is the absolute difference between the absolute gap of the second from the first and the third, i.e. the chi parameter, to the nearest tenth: 6.7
